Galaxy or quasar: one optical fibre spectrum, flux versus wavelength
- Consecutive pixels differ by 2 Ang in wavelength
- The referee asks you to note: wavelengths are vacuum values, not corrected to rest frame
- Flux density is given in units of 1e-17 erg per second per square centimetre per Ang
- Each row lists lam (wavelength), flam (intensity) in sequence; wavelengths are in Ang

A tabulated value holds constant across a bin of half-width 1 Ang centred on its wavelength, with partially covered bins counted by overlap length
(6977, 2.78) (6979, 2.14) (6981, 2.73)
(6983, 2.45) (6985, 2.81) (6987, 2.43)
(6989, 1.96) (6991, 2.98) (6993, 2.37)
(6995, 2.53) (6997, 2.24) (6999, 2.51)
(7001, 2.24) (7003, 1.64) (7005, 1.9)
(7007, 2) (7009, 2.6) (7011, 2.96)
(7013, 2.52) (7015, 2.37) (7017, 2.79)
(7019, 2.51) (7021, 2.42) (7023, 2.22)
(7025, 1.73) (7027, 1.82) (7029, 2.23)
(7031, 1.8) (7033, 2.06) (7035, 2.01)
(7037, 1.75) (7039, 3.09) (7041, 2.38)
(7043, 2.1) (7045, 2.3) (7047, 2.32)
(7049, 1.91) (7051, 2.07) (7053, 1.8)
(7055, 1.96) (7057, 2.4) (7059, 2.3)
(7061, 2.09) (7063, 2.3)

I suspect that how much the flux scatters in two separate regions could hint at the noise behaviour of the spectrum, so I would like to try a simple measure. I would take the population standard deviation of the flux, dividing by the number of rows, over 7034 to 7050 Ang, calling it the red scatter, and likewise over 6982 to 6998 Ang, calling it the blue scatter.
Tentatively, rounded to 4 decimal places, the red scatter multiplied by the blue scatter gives 0.1136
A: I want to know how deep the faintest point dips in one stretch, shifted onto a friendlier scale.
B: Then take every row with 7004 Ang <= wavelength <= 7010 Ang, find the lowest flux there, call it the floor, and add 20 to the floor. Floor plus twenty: 21.9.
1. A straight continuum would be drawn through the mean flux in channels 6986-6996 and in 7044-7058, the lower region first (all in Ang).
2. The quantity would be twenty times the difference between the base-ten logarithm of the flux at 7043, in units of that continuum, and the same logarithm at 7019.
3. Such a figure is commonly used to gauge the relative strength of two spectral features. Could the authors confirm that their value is -1.0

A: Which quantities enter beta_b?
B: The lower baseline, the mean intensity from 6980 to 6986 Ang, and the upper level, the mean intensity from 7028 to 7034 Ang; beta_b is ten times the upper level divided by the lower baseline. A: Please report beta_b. 7.6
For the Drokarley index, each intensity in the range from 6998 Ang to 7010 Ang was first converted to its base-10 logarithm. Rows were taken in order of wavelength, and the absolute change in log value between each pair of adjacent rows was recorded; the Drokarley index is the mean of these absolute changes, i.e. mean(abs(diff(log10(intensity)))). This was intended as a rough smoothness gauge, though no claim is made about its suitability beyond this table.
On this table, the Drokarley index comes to 0.077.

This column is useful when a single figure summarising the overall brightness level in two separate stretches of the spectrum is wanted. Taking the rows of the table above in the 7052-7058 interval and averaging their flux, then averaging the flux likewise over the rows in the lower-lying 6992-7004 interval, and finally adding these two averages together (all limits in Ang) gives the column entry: 4.3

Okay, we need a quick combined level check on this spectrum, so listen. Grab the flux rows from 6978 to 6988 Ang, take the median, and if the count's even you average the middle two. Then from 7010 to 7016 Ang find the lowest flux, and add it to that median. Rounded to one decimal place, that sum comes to 4.8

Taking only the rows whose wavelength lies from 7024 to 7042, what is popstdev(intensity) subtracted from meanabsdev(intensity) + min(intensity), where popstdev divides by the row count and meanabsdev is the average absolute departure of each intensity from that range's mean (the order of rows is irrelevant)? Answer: 1.63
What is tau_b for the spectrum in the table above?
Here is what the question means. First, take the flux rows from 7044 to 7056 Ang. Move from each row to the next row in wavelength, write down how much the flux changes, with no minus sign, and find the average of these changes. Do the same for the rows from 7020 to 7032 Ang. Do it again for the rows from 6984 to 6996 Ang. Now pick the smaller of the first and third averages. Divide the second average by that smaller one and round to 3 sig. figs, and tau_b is 1.59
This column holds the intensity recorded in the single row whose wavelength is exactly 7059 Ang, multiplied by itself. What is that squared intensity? 5.29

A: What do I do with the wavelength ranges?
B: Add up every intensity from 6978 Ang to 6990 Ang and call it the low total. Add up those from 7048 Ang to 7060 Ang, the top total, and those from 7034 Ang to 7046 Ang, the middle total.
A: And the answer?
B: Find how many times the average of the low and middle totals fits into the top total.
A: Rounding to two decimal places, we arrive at 0.88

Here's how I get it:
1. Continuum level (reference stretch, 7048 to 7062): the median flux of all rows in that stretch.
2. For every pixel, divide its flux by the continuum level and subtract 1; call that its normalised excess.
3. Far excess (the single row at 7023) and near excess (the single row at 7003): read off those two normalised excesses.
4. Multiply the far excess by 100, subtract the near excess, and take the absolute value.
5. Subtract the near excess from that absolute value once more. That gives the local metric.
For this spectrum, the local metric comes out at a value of 8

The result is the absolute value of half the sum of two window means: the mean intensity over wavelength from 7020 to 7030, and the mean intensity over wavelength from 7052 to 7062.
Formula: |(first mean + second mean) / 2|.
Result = 2.10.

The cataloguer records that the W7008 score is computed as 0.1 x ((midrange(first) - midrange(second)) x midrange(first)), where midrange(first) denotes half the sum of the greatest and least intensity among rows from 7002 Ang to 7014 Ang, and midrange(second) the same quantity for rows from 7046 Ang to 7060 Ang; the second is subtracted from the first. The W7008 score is 0.046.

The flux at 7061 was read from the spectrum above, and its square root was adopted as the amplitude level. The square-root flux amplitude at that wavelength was 1.45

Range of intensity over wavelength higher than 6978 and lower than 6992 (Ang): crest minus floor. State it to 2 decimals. 1.02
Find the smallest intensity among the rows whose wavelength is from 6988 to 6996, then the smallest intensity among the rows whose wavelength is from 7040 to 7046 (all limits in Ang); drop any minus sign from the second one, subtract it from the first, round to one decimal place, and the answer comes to -0.1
